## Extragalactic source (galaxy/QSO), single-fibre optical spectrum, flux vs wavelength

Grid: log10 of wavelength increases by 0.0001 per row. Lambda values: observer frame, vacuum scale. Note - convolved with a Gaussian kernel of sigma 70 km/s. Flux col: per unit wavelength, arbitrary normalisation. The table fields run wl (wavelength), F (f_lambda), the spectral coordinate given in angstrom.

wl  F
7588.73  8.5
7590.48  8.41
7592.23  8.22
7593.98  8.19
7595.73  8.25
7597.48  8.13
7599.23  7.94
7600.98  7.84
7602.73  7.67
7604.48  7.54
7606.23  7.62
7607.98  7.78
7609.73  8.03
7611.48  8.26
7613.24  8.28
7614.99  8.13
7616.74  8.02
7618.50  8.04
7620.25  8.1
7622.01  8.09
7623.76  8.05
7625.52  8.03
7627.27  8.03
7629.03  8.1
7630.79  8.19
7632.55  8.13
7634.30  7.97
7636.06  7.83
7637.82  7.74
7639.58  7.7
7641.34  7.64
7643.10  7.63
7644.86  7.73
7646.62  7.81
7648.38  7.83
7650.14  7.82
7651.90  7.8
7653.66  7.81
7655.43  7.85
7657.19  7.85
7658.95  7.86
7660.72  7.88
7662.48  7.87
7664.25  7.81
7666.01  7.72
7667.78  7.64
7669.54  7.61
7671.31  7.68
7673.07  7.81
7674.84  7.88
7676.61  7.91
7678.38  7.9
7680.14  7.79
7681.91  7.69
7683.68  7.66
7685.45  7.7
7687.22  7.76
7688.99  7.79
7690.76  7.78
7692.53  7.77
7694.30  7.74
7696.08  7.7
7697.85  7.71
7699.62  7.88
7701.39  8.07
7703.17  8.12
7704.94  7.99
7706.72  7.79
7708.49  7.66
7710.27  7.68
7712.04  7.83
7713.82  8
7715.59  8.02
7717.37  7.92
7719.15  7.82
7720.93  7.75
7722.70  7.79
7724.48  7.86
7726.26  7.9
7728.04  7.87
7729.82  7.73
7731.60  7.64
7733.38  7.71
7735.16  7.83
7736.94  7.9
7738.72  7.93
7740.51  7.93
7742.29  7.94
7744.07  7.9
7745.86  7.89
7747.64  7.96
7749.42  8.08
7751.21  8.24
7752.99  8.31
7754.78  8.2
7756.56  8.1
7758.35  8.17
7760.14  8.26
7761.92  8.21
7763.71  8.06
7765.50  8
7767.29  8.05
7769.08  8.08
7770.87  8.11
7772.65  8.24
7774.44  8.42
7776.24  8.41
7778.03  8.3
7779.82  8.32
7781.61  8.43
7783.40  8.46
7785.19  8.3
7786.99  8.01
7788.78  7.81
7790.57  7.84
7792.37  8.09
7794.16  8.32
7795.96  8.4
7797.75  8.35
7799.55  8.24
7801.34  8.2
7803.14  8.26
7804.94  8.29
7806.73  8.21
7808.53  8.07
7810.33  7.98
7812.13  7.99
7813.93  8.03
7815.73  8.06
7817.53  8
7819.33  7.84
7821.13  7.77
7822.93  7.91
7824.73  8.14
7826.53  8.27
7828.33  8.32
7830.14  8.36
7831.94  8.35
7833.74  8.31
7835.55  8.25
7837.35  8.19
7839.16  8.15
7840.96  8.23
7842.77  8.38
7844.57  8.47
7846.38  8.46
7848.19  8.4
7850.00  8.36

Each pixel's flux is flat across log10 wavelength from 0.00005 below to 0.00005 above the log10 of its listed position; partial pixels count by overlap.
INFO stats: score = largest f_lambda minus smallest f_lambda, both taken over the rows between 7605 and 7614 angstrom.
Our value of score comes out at 0.660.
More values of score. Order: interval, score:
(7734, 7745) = 0.110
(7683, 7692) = 0.130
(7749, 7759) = 0.230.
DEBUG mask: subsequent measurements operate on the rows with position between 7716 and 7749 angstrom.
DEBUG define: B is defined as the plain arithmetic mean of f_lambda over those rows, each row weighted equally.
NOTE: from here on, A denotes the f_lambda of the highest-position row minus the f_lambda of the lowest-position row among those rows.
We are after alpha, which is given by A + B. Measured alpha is 7.9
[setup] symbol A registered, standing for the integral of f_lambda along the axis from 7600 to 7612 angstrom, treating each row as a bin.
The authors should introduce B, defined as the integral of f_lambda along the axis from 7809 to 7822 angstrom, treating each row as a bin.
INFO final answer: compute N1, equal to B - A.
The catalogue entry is 10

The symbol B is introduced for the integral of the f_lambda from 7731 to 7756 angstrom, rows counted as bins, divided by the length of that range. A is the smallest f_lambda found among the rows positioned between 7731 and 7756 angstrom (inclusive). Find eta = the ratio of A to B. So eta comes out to 0.959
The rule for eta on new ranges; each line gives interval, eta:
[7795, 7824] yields 0.959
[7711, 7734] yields 0.975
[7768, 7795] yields 0.951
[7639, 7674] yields 0.980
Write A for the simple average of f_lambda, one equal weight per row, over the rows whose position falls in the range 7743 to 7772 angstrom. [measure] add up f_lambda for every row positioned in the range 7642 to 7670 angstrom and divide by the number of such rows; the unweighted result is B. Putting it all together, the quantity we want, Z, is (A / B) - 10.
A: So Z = -8.96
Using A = 8.10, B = 7.78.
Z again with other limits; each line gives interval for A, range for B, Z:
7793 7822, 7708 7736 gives -8.96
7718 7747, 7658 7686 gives -8.99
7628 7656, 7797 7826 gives -9.03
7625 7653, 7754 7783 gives -9.04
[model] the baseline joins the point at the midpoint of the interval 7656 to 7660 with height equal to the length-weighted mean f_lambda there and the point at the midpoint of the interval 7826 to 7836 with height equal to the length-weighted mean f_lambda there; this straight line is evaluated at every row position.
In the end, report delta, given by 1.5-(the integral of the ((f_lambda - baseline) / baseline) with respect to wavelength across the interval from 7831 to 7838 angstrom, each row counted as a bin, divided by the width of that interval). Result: 1.50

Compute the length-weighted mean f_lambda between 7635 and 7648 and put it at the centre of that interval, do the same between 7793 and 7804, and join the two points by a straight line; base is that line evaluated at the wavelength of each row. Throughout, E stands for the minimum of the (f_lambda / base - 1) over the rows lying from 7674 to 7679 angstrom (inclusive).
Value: 0.004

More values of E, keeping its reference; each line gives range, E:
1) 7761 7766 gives -0.021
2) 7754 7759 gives -0.005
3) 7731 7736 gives -0.051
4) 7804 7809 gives -0.031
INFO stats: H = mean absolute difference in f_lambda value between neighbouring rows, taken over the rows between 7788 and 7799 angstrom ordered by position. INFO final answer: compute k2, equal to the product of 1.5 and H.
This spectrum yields 0.192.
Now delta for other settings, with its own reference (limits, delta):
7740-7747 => 1.52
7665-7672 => 1.53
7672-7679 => 1.50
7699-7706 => 1.49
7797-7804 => 1.50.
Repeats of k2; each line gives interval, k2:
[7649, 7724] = 0.098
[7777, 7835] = 0.146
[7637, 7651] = 0.069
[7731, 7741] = 0.087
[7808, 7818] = 0.069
